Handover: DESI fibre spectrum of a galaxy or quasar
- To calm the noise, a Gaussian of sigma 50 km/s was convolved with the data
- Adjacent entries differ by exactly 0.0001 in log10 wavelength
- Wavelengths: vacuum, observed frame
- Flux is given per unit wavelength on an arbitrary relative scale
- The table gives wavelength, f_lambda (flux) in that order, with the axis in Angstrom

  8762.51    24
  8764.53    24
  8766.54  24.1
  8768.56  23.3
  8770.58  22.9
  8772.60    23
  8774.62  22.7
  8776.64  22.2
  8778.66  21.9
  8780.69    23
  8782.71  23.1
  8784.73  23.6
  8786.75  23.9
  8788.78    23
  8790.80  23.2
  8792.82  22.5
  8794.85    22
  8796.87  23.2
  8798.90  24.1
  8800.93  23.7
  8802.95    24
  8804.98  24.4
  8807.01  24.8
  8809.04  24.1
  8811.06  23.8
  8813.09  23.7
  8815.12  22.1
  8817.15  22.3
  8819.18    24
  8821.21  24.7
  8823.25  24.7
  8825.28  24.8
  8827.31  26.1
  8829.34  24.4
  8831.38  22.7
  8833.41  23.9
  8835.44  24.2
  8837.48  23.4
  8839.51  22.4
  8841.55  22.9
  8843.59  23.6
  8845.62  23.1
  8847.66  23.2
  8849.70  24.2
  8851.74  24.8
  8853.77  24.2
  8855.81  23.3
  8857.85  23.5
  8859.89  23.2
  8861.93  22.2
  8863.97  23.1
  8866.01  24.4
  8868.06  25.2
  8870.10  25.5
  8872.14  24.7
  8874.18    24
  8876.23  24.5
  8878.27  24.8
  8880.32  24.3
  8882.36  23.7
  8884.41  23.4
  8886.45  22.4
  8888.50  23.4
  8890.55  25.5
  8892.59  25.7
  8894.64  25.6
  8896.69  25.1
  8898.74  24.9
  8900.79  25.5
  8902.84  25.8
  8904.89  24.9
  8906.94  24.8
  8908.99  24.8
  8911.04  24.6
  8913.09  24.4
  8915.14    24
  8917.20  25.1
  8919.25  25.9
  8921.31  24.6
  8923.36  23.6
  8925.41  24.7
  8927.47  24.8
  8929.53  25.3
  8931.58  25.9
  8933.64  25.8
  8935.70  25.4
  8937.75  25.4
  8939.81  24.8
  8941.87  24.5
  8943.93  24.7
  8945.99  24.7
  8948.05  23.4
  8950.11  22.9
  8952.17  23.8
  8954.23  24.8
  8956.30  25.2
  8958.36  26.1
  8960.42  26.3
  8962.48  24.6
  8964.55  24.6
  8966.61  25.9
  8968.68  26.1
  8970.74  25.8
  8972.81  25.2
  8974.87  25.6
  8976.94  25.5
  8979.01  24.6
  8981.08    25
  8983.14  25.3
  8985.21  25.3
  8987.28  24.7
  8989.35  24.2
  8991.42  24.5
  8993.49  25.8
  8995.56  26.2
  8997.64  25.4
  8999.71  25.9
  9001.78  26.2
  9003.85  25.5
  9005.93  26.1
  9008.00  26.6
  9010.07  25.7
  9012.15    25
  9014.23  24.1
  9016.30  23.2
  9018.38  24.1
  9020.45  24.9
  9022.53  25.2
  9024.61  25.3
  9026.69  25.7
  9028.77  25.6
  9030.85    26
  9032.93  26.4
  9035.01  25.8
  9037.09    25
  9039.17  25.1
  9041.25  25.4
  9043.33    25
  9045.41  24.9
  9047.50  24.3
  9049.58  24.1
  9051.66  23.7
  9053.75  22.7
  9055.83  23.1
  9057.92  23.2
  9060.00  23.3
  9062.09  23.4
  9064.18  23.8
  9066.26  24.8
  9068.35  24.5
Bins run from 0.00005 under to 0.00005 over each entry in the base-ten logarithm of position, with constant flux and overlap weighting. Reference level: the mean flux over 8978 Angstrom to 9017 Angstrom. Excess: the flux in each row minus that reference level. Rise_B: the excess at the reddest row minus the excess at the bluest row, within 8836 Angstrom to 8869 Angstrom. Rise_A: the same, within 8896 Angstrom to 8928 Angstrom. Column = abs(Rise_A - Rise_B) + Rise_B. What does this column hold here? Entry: 3.9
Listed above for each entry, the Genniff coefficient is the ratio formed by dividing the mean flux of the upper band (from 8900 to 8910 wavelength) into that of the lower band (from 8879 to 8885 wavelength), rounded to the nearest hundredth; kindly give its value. 0.95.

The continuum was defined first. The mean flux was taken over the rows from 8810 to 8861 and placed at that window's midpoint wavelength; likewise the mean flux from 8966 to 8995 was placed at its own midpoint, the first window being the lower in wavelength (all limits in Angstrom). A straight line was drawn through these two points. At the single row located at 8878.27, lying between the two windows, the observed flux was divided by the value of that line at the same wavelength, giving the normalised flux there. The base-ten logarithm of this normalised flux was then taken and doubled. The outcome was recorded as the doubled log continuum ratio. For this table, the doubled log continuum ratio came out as 0.02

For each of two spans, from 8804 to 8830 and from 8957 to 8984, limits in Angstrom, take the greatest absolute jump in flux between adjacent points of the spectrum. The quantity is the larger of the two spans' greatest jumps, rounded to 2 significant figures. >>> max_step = 1.7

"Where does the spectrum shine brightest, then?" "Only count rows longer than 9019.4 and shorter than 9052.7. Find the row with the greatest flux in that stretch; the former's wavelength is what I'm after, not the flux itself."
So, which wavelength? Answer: 9032.93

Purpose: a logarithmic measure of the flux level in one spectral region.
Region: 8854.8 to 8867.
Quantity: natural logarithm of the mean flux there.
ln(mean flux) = 3.15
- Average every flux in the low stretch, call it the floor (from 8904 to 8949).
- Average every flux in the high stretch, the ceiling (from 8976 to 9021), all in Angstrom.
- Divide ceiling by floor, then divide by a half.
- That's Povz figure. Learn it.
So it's 2.028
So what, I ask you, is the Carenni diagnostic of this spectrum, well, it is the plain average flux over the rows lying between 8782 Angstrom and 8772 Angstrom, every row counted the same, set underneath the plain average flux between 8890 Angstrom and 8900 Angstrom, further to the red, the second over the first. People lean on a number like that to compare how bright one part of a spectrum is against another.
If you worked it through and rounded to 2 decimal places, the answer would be 1.12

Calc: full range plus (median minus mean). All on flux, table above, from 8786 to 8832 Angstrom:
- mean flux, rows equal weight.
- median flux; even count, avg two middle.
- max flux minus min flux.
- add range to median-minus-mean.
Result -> 4.25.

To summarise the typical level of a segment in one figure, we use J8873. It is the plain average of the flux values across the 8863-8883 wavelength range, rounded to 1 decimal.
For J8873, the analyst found 24.4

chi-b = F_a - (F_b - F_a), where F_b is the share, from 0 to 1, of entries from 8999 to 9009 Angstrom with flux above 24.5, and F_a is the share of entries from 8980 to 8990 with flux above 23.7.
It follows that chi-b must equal 1.0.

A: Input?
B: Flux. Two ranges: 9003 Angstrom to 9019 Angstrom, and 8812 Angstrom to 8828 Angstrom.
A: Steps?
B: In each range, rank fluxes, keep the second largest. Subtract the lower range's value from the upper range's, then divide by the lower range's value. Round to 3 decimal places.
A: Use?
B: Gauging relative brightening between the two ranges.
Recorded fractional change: 0.052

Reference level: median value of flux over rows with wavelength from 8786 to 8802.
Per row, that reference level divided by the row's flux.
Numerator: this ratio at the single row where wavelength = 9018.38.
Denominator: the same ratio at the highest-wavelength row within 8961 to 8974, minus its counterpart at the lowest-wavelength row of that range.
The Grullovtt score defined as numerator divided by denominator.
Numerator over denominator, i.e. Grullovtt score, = -43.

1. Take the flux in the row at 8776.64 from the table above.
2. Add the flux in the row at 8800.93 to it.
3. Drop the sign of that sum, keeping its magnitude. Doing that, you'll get 45.9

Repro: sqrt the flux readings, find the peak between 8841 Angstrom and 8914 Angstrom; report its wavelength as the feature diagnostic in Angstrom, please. 8902.84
